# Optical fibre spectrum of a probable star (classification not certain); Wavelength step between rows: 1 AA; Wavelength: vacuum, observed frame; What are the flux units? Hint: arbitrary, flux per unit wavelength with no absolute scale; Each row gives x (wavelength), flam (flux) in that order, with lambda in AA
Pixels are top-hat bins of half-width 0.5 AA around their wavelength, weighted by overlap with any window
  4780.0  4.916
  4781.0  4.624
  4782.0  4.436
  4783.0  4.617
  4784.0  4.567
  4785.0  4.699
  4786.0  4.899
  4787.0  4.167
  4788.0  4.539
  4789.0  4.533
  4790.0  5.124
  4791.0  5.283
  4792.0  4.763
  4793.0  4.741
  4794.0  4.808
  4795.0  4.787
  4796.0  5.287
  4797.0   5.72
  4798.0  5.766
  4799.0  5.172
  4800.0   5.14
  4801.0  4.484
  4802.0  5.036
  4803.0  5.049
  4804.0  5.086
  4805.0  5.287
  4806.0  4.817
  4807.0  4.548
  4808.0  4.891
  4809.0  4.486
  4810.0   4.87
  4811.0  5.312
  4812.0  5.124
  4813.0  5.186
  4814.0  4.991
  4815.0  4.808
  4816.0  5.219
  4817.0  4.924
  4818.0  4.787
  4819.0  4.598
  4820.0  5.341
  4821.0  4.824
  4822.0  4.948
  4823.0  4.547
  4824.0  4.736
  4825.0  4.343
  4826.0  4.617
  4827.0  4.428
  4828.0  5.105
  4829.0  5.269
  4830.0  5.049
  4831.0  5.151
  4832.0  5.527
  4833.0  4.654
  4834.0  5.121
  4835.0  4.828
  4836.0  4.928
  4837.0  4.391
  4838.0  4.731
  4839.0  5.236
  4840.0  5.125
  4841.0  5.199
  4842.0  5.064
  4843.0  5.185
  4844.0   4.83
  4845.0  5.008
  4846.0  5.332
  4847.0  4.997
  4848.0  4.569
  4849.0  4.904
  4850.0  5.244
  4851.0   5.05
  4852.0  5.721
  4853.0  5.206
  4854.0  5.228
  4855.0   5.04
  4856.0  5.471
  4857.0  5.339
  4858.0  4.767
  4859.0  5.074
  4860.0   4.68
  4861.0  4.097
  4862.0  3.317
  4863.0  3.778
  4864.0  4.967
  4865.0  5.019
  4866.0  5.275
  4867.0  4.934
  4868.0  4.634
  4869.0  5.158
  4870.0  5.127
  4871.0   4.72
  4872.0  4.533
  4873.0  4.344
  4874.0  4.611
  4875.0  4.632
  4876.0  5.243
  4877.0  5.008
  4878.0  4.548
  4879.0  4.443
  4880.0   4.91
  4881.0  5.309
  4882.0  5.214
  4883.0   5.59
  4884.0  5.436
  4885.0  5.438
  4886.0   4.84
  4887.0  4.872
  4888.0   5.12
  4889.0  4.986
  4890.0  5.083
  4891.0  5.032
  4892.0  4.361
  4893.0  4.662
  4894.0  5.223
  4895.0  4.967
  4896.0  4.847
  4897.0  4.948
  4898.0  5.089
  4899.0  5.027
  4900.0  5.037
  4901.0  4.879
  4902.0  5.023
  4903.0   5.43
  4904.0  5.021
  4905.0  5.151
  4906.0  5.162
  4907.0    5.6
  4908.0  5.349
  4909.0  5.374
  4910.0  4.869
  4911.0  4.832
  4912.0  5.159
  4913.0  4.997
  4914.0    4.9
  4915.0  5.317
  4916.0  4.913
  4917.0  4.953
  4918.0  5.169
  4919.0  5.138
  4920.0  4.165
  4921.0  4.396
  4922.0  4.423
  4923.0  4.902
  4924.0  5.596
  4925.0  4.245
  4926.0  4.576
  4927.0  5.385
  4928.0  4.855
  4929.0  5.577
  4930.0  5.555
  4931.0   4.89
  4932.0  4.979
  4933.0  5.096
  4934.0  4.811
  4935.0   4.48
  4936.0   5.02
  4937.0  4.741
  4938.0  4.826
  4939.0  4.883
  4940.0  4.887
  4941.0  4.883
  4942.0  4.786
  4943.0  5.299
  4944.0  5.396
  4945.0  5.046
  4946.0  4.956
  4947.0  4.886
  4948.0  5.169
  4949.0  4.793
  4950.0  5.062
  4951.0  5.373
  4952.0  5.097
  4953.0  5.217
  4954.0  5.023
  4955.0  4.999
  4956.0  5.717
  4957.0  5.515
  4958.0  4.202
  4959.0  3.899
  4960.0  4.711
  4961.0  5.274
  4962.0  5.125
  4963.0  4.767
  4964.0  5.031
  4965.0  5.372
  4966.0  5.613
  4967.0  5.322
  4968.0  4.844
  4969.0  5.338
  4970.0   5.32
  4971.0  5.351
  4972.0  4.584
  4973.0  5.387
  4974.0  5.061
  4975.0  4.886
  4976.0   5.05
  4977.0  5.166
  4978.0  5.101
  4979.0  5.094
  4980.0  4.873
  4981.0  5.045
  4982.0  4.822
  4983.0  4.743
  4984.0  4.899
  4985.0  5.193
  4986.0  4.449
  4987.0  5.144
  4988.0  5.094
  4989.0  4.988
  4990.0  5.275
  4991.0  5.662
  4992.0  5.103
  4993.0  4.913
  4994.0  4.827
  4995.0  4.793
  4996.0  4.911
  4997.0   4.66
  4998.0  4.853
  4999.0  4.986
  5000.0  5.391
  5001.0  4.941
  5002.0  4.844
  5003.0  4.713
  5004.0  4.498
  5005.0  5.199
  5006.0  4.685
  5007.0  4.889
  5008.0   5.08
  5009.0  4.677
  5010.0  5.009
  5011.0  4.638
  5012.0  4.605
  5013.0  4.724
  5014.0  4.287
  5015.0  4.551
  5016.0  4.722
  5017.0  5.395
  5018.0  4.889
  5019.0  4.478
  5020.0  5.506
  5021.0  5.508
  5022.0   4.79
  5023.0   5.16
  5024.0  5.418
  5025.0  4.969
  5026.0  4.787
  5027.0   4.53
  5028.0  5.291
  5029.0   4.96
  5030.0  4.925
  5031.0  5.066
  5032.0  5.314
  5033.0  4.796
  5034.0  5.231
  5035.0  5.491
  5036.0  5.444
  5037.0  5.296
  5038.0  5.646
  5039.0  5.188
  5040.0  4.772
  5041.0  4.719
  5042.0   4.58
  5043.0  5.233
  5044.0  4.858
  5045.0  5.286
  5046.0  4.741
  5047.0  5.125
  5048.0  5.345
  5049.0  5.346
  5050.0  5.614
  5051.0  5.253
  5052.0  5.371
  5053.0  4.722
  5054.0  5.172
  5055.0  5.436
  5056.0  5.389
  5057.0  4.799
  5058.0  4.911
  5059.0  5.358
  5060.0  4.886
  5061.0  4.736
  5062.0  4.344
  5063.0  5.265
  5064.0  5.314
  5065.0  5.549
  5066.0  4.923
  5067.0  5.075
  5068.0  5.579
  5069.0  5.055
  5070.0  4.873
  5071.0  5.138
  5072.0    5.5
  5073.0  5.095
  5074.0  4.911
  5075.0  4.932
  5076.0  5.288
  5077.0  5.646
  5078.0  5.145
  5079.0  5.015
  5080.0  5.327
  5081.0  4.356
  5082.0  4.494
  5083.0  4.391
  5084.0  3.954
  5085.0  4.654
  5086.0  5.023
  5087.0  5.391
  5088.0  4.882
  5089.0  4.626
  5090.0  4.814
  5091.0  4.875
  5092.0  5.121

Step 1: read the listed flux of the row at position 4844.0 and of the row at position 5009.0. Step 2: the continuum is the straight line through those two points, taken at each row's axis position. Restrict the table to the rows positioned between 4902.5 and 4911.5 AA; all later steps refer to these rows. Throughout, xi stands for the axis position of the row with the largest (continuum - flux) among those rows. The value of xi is 4911.0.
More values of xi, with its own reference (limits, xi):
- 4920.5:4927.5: 4925.0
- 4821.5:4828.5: 4825.0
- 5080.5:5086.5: 5084.0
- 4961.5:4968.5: 4963.0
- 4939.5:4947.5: 4942.0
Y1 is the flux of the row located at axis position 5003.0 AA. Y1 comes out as 4.713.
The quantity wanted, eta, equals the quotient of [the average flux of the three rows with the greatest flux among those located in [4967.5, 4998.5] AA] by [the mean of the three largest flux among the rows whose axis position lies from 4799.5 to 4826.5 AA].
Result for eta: 1.03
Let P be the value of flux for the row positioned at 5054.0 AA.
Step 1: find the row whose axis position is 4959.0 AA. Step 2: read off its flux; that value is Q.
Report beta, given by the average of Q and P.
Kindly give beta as 4.54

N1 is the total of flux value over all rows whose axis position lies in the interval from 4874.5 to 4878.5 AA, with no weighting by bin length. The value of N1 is 19.4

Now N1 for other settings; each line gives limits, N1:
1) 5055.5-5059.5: 20.5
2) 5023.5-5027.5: 19.7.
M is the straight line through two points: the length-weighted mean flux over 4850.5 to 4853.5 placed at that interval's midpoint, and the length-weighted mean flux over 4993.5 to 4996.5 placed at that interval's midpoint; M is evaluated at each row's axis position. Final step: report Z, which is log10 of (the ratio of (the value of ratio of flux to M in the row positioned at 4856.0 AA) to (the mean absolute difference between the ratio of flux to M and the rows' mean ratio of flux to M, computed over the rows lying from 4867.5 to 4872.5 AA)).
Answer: 1.3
